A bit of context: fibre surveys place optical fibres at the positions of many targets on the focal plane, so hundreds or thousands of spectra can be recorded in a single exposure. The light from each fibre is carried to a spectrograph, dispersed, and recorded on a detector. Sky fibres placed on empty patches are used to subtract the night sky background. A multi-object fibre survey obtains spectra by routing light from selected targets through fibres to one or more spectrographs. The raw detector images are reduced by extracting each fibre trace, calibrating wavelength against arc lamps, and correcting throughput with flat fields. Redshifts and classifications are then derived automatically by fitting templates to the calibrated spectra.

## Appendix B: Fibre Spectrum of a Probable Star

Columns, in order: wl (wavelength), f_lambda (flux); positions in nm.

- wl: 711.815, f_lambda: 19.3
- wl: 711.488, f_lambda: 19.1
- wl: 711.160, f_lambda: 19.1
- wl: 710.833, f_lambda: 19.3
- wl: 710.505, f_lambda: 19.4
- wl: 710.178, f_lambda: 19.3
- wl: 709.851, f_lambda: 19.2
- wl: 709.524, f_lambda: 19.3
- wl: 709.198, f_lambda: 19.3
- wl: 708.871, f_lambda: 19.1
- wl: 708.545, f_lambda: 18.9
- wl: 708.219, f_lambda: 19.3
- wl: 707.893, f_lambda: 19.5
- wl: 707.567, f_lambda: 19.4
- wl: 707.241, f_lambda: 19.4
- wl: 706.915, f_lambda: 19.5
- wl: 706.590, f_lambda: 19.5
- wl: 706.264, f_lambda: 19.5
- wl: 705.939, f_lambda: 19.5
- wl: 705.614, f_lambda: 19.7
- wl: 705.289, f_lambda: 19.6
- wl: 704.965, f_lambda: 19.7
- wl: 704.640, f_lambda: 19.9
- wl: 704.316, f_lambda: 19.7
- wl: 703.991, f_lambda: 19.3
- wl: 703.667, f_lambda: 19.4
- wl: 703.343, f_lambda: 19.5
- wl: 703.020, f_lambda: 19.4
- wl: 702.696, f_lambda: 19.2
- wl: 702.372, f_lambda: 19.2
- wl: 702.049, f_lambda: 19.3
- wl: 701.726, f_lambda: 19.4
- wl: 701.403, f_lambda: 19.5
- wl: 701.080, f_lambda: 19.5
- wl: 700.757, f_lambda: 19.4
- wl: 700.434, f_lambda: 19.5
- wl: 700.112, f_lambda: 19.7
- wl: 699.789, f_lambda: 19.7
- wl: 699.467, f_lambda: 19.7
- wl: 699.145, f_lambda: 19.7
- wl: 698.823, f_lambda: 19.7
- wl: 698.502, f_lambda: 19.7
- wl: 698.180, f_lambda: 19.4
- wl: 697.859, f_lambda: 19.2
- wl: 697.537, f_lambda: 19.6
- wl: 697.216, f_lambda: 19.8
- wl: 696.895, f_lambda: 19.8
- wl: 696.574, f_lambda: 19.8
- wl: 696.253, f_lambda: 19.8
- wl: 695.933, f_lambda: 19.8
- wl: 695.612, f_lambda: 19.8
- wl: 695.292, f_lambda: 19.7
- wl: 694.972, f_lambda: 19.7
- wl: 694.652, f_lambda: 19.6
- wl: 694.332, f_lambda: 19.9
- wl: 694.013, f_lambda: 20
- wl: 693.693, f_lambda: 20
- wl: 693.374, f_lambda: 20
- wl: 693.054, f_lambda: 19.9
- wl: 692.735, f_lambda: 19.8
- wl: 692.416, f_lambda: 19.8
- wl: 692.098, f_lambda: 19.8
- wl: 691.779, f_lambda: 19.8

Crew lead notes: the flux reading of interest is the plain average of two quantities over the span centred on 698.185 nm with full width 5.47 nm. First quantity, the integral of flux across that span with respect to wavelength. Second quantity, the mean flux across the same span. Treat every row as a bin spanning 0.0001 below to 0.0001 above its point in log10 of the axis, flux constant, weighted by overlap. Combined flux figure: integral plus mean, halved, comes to 64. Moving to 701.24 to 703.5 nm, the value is 32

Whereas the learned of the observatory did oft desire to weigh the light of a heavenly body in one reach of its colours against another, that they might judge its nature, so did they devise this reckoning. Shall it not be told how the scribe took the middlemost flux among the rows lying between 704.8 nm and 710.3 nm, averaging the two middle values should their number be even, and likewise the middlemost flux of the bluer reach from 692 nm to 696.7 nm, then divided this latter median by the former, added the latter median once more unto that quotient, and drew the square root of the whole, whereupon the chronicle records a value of 4.56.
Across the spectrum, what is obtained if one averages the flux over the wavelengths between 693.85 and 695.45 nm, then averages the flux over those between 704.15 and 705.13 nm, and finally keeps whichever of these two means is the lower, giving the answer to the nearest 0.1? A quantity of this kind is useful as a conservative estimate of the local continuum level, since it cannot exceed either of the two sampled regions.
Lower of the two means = 19.8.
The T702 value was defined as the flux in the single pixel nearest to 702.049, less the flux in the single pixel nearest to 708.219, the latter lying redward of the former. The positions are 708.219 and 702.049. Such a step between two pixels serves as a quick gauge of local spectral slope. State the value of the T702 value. 0.00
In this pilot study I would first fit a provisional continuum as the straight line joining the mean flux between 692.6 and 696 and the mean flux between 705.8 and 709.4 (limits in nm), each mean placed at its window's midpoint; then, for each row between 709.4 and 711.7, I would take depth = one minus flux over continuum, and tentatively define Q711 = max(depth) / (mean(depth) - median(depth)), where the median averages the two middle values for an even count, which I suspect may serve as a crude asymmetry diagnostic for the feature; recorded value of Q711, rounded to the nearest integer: 6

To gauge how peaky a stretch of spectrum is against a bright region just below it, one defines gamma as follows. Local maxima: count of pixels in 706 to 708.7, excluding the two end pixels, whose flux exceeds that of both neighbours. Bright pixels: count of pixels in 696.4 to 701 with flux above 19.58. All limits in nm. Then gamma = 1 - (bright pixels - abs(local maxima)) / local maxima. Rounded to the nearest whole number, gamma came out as -8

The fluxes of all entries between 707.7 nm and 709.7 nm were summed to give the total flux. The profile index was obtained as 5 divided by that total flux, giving 0.0433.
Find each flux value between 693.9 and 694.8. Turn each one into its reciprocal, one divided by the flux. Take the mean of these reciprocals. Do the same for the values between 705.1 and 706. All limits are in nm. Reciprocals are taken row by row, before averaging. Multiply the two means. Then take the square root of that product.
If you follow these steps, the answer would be 0.0507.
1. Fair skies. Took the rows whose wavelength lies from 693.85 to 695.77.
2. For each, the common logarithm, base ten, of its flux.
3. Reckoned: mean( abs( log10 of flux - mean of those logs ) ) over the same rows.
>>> 0.0026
